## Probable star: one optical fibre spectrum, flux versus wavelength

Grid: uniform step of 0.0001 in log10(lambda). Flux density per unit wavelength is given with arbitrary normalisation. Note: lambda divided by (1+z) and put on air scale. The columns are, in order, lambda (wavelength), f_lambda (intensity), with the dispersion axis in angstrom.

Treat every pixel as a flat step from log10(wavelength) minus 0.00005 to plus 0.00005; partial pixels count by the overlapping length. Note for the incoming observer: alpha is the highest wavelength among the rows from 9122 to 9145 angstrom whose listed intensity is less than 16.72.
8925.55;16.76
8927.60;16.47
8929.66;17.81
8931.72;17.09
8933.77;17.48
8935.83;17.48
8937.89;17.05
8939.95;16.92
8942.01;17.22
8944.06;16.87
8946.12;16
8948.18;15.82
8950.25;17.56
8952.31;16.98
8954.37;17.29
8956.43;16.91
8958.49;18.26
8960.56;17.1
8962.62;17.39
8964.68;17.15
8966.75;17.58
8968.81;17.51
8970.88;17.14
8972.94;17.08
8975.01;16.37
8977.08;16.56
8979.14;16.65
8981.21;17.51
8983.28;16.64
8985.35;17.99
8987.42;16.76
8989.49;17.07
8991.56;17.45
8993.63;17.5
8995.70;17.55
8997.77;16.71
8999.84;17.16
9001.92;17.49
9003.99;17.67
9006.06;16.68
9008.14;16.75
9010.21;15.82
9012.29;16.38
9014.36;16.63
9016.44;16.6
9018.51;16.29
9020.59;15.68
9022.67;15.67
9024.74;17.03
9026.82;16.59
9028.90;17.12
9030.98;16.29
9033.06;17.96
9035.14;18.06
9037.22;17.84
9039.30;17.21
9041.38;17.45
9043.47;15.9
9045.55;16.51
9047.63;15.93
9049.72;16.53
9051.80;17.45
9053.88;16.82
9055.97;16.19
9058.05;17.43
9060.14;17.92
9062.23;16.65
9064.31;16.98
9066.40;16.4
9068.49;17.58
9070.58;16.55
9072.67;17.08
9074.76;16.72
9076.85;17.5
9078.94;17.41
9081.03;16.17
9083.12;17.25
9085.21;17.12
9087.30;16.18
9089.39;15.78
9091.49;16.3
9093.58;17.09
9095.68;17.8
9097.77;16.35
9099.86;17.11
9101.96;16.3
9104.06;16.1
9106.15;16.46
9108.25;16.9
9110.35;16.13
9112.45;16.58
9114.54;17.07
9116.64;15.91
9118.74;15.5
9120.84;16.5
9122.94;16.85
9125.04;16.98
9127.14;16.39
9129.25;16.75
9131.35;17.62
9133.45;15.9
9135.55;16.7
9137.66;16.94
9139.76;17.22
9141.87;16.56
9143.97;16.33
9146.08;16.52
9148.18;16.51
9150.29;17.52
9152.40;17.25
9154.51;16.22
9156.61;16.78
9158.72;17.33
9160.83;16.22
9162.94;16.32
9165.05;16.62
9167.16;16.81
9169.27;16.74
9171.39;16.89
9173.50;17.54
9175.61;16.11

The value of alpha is 9143.97 angstrom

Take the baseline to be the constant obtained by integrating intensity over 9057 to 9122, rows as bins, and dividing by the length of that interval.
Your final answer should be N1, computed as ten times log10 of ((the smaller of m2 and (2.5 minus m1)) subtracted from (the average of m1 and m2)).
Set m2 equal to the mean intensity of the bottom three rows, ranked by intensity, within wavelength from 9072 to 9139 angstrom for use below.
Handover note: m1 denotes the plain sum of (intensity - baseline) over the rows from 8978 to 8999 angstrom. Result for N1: 10.8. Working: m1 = 4.5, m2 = 15.73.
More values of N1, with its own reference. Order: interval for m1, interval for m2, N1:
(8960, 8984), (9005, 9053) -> 10.5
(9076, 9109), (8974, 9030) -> 7.3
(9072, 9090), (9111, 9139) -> 8.0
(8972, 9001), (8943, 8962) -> 11.0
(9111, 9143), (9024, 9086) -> 5.0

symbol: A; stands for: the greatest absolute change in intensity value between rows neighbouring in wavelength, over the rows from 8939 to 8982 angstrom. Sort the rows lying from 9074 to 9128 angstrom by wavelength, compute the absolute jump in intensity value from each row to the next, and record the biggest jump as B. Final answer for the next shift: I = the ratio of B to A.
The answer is 0.8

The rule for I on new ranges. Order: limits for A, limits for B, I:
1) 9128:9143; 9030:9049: 1.0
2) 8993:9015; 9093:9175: 1.7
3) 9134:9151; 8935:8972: 1.7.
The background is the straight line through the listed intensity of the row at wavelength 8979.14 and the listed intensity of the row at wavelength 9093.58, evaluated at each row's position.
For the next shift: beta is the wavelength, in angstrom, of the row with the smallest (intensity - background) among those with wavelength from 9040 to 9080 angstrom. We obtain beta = 9043.47 angstrom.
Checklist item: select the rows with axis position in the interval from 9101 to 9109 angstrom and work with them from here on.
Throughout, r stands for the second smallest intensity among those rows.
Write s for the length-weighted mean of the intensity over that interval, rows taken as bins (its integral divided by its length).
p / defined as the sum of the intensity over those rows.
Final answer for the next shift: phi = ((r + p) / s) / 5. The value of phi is 0.999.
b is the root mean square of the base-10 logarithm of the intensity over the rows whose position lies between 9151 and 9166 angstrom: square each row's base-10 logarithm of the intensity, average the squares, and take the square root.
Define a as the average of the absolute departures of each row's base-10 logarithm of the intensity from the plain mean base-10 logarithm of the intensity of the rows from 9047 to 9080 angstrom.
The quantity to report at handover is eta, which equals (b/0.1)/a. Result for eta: 1009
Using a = 0.0121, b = 1.22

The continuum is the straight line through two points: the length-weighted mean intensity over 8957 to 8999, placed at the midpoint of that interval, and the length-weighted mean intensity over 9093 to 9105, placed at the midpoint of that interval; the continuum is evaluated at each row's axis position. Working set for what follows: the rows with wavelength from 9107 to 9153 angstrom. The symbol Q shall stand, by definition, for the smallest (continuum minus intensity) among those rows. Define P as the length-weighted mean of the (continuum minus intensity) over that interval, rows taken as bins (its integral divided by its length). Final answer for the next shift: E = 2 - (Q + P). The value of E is 2.94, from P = 0.01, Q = -0.95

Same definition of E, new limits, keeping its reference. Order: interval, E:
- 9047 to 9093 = 2.95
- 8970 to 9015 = 2.66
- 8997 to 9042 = 2.87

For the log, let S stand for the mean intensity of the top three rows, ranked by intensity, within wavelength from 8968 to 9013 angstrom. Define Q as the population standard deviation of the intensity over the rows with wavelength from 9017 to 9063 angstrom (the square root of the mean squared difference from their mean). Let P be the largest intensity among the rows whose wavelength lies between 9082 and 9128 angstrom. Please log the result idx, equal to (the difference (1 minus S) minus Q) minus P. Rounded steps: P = 17.8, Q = 0.739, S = 17.7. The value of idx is -35.3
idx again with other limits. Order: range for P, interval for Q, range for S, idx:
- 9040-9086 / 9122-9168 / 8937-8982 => -35.2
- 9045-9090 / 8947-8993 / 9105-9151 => -34.9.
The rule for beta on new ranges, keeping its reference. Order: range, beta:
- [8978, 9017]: 9010.21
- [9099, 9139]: 9118.74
